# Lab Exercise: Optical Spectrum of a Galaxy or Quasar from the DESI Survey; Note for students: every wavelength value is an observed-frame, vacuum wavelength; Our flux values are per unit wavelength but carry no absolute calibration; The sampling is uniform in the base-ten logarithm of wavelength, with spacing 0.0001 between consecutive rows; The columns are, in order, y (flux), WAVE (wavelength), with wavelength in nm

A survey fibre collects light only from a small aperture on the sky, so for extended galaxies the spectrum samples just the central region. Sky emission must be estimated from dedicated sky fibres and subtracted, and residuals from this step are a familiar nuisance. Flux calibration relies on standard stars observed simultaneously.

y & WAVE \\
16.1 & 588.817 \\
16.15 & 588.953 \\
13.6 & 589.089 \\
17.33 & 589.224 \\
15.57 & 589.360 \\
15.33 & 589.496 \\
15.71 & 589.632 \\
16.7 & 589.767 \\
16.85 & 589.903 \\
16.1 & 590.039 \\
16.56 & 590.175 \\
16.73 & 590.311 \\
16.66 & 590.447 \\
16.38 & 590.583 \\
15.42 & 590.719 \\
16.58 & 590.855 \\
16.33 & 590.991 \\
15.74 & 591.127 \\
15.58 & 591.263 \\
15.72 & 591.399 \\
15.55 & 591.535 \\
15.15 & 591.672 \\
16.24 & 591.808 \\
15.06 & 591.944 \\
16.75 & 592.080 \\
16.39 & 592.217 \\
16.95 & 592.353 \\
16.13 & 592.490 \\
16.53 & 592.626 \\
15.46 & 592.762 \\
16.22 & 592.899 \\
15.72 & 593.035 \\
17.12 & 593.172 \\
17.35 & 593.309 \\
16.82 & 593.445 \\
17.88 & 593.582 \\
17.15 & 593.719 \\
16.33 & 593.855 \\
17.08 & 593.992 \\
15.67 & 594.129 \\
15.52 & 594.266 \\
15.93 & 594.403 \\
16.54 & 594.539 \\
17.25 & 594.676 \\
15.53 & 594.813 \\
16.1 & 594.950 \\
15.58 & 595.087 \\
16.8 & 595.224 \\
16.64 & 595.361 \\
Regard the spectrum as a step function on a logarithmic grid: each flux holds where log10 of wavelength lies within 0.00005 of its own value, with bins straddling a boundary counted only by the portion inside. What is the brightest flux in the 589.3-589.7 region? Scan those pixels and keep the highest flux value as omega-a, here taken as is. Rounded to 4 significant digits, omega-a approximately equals 15.71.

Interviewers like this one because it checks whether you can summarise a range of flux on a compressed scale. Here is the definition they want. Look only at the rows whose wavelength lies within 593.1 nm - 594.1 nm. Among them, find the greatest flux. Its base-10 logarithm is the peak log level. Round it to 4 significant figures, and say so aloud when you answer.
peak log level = 1.252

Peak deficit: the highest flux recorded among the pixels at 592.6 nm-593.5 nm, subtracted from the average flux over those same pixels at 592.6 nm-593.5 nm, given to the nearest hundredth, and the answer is -0.89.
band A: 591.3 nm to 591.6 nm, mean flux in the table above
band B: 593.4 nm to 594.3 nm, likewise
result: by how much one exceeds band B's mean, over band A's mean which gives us -1.00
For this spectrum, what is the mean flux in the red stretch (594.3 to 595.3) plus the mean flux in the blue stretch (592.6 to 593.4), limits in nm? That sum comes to 32.6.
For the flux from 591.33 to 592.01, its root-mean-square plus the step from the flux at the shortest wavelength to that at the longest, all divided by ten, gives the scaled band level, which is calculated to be 1.49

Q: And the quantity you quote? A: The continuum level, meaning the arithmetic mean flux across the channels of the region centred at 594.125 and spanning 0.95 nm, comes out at 16.3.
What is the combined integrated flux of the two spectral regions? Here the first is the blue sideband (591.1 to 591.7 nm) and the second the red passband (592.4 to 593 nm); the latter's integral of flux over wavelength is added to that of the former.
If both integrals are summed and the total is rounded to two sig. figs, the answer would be 19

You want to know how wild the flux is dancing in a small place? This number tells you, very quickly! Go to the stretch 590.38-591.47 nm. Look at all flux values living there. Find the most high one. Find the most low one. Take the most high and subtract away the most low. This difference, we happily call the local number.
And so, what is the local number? 1.2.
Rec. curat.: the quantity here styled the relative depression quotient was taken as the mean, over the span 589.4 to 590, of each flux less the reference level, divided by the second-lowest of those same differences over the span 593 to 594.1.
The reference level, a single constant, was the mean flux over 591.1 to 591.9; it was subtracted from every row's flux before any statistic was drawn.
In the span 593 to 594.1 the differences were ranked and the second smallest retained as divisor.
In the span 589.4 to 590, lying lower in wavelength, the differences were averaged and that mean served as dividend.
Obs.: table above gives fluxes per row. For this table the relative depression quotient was 0.7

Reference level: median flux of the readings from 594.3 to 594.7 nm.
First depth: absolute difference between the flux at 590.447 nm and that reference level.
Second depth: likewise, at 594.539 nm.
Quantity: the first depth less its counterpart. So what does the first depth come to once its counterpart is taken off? 0.1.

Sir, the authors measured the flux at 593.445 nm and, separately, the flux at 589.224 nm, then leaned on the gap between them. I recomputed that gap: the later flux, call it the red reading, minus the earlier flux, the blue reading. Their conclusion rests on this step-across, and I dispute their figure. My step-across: -0.51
